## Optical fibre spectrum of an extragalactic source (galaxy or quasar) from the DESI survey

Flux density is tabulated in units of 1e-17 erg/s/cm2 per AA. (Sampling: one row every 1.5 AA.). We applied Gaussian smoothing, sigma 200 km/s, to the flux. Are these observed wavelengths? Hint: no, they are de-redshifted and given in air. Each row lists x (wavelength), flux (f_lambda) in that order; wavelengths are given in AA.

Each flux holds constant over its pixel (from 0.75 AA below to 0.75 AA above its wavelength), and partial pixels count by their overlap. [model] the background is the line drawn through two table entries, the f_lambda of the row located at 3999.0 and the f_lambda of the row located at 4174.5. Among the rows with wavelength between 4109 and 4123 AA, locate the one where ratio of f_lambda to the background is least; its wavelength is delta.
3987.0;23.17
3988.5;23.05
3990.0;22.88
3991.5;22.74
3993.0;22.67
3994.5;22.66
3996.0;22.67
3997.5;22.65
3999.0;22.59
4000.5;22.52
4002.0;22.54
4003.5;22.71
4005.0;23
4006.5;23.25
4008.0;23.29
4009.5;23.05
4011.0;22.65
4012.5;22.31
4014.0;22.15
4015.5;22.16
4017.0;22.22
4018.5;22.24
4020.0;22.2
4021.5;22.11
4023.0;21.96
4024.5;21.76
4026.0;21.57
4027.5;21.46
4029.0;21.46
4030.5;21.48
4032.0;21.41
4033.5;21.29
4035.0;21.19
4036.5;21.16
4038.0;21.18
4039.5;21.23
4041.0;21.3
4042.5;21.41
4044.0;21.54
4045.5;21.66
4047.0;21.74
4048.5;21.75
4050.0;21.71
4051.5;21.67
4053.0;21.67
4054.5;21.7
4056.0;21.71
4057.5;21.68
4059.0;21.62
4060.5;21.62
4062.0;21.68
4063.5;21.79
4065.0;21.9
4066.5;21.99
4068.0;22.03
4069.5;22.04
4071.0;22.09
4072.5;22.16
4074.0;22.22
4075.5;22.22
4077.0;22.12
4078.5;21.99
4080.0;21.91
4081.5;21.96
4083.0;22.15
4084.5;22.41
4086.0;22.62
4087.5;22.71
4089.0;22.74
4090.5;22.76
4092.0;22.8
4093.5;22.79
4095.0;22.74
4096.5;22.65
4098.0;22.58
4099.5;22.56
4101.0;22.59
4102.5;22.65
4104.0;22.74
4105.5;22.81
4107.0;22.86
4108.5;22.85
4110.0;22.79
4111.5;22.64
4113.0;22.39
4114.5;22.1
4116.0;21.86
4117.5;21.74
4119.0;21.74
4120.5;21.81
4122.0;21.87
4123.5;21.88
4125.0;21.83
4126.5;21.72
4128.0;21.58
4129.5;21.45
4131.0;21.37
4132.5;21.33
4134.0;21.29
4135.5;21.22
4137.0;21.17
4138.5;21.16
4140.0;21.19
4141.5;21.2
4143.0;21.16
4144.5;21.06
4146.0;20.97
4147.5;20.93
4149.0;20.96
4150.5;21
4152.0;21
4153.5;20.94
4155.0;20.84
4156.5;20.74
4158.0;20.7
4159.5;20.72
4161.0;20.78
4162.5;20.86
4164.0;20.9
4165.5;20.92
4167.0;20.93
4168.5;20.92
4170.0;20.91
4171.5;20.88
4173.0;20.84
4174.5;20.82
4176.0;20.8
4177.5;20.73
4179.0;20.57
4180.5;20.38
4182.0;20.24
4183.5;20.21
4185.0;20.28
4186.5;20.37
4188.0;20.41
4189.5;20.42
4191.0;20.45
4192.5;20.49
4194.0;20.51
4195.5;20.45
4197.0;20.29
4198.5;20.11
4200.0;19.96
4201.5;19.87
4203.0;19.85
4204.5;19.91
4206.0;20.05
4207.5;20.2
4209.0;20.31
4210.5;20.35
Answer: 4117.5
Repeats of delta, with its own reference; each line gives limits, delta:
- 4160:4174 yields 4161.0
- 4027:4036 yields 4035.0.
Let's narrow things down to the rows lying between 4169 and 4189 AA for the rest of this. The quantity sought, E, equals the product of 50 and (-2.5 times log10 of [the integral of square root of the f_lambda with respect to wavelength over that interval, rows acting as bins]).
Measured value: -245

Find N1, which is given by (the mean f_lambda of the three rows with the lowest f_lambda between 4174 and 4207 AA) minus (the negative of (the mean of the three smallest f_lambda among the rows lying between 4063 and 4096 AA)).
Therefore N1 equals 41.7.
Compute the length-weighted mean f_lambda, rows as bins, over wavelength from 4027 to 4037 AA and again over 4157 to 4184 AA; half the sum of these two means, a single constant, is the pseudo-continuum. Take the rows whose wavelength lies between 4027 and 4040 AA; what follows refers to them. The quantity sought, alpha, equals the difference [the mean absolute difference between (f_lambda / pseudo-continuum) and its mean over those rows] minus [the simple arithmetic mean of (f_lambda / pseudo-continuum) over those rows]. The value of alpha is -1.01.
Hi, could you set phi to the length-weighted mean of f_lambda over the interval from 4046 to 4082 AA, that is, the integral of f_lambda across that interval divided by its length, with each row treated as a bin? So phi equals 21.9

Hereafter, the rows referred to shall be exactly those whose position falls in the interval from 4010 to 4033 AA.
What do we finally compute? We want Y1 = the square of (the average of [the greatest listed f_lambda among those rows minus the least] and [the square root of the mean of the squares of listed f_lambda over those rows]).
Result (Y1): 134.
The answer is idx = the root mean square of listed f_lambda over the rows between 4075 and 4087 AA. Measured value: 22.2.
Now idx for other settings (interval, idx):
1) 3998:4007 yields 22.8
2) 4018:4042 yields 21.6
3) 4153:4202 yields 20.6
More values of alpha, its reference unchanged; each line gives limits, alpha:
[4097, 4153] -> -1.01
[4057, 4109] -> -1.04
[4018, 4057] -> -1.02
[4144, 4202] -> -0.97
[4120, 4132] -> -1.02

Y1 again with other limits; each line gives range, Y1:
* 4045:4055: 119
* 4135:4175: 115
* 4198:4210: 105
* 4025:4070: 126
